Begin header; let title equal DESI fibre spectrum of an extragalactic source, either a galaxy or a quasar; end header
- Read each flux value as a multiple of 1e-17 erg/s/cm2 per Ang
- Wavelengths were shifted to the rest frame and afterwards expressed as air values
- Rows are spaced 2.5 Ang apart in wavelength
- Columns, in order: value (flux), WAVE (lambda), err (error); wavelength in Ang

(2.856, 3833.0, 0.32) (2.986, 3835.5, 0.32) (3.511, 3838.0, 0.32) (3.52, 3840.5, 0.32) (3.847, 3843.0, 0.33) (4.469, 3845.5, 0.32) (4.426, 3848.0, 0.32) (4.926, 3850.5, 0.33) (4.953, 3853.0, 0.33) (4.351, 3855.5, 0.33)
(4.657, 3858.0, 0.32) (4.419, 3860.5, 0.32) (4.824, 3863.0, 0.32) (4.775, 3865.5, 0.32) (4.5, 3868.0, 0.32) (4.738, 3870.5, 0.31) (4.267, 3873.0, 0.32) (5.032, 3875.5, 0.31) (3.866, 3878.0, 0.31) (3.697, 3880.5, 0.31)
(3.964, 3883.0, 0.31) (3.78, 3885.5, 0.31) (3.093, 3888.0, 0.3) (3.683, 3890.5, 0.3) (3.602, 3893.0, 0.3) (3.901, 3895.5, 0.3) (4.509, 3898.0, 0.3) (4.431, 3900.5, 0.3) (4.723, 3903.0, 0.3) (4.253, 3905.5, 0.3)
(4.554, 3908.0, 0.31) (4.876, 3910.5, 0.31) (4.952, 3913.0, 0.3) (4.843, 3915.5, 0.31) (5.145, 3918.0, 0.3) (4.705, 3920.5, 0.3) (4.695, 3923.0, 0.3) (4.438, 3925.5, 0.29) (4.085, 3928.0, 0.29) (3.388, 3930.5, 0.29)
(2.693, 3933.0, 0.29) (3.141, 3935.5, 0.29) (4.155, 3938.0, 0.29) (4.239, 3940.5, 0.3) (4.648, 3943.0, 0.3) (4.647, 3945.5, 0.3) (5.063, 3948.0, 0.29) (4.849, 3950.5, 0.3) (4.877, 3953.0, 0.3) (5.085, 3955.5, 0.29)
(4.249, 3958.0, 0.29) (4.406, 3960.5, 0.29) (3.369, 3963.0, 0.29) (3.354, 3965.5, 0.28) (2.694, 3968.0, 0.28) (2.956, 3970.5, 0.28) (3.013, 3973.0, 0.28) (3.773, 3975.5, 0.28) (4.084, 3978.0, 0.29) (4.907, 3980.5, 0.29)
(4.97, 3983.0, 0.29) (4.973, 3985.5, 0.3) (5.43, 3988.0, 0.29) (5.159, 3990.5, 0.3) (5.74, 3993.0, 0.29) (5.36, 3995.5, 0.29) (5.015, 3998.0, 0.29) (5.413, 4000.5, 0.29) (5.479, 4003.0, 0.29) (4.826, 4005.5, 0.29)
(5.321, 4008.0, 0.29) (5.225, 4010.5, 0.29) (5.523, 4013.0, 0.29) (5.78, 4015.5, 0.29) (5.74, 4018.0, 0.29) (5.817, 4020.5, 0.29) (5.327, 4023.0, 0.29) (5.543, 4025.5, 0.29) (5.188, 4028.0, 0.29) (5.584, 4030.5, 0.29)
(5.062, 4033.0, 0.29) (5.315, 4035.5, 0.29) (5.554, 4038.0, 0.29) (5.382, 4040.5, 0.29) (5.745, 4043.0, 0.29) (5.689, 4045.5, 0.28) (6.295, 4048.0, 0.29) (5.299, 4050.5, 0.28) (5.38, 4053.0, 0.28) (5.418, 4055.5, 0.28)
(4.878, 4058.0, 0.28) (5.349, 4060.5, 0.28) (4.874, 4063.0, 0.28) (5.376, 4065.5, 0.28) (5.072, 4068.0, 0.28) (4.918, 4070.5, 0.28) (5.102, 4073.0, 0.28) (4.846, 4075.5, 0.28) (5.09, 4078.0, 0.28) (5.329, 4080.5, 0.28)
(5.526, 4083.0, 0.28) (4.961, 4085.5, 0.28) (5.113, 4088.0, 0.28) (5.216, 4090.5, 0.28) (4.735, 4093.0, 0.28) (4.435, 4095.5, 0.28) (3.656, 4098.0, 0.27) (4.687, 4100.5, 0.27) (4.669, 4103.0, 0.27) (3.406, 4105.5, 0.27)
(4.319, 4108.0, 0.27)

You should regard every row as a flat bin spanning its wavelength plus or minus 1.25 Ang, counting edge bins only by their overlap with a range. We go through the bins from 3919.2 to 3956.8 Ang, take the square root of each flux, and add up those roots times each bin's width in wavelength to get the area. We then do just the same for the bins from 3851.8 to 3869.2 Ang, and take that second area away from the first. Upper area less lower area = 40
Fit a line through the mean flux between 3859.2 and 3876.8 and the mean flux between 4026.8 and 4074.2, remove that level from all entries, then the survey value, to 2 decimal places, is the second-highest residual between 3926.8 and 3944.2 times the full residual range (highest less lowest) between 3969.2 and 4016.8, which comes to -1.85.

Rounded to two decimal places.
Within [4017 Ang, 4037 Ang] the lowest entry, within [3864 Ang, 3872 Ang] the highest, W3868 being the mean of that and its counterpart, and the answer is 4.92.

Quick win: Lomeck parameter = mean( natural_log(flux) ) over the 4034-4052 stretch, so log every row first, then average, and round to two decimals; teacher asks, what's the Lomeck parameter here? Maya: 1.72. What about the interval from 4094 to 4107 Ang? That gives 1.42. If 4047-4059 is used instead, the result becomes 1.69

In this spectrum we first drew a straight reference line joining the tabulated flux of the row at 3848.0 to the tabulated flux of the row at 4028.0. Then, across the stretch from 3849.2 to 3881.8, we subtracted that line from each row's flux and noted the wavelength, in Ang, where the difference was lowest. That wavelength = 3880.5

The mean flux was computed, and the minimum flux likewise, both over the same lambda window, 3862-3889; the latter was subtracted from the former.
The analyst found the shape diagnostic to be 1.14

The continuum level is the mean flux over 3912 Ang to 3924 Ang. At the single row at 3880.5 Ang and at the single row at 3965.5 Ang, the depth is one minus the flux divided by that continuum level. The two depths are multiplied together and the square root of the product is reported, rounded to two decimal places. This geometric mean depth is 0.27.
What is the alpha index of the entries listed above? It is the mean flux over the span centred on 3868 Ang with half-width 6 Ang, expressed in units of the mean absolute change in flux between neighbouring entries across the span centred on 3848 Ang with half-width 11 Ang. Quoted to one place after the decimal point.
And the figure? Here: 15.2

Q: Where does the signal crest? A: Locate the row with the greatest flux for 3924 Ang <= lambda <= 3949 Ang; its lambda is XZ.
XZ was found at 3948.0 Ang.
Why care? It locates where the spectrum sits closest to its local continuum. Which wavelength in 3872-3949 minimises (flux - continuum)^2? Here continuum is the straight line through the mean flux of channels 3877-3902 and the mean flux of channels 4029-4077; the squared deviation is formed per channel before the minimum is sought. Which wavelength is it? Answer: 3895.5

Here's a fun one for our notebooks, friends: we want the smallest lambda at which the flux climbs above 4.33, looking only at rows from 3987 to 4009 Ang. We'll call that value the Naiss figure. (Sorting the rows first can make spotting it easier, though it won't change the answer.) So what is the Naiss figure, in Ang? 3988.0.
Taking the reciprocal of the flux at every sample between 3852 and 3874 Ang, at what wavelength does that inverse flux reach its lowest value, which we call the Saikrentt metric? 3853.0 Ang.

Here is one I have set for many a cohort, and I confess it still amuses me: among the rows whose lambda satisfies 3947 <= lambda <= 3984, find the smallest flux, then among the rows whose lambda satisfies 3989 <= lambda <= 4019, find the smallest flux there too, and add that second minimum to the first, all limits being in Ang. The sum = 7.5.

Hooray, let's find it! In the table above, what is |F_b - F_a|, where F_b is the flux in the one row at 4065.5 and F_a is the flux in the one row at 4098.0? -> 1.7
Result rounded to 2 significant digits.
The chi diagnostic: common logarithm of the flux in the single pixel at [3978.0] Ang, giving 0.61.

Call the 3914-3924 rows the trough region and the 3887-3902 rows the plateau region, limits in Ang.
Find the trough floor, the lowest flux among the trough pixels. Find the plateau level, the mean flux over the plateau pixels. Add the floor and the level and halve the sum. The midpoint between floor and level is 4.3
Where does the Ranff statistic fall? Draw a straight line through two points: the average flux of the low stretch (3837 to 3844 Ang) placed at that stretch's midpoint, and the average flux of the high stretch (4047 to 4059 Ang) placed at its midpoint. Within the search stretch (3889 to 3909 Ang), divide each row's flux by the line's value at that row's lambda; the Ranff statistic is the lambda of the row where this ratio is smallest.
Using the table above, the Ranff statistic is 3893.0 Ang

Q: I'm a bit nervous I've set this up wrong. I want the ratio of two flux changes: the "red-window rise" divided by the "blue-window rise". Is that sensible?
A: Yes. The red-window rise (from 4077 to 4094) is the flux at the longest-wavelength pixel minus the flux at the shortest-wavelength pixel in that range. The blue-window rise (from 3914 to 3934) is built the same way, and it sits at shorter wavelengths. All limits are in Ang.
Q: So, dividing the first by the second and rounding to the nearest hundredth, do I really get 0.17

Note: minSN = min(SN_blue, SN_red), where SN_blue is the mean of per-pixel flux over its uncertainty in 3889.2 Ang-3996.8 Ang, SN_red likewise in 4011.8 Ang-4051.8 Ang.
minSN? 14.7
